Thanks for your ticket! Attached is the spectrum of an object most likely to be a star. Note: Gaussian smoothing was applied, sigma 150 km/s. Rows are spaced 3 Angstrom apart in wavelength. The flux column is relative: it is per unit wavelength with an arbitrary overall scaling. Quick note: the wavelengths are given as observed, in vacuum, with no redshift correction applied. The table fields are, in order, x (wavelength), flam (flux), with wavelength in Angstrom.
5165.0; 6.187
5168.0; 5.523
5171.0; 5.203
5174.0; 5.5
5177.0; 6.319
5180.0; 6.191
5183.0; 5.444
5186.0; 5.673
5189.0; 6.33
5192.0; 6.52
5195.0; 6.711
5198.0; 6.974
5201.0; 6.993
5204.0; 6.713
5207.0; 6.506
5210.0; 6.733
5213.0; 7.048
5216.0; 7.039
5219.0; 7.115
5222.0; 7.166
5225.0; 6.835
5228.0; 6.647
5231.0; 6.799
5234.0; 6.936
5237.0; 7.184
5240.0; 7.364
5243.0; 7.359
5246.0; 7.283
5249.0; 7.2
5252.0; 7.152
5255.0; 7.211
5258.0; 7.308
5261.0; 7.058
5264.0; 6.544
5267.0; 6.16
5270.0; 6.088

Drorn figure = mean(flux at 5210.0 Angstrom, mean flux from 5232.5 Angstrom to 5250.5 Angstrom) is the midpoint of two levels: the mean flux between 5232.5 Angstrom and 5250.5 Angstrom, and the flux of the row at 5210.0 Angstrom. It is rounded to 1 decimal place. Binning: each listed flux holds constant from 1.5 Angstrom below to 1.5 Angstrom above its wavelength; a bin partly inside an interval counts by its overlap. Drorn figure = 7.0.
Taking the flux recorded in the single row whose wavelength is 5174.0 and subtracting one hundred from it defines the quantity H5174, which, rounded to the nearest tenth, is -94.5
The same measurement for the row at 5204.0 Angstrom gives -93.3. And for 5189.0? -93.7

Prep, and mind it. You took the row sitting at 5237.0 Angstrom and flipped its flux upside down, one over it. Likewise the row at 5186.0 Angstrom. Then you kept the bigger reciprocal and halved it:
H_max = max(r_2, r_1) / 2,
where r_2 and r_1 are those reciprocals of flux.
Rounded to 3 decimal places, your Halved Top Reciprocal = 0.088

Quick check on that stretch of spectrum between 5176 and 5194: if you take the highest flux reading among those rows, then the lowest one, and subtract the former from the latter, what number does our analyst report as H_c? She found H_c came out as -1.1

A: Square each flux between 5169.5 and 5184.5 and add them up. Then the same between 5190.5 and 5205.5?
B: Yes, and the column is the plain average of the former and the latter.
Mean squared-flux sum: 198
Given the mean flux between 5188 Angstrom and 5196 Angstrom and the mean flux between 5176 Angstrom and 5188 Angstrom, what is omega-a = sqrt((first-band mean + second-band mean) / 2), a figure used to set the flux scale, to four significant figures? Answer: 2.493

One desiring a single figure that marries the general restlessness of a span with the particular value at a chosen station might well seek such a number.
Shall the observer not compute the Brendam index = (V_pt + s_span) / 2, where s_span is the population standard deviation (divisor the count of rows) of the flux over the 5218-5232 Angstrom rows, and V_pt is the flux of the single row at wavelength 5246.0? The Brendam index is 3.7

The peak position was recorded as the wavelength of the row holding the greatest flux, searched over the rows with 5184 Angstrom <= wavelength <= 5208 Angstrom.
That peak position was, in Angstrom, 5201.0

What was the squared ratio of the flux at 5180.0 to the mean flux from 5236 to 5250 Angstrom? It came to 0.72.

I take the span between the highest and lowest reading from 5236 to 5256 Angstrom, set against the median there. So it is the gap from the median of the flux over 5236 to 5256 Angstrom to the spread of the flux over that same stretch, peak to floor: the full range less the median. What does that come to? -7.00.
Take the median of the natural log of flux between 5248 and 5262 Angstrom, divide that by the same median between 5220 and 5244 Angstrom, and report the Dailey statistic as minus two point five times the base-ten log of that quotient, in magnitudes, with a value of -0.012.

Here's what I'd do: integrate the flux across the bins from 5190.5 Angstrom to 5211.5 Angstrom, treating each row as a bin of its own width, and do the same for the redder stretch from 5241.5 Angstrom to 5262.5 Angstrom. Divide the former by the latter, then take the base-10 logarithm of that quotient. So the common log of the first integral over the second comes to -0.030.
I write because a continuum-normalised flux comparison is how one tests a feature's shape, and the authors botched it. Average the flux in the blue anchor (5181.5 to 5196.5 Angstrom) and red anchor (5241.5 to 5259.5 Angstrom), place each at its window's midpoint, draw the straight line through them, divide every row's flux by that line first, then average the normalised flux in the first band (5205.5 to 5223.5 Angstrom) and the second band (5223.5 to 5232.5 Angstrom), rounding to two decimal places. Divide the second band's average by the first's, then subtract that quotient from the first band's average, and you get 0.11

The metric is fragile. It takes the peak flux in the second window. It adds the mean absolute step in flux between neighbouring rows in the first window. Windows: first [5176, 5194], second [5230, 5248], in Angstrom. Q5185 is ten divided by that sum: 1.29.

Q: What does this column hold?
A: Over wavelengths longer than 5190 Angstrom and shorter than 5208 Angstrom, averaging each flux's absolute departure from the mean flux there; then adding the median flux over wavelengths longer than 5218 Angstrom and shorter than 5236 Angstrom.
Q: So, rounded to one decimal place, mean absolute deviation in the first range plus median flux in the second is 7.1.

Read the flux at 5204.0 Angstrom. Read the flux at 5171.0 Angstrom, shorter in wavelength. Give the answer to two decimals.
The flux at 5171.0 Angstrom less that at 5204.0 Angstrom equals -1.51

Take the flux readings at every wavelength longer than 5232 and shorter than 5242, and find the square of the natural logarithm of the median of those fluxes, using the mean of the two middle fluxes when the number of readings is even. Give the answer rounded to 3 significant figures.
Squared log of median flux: 3.89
